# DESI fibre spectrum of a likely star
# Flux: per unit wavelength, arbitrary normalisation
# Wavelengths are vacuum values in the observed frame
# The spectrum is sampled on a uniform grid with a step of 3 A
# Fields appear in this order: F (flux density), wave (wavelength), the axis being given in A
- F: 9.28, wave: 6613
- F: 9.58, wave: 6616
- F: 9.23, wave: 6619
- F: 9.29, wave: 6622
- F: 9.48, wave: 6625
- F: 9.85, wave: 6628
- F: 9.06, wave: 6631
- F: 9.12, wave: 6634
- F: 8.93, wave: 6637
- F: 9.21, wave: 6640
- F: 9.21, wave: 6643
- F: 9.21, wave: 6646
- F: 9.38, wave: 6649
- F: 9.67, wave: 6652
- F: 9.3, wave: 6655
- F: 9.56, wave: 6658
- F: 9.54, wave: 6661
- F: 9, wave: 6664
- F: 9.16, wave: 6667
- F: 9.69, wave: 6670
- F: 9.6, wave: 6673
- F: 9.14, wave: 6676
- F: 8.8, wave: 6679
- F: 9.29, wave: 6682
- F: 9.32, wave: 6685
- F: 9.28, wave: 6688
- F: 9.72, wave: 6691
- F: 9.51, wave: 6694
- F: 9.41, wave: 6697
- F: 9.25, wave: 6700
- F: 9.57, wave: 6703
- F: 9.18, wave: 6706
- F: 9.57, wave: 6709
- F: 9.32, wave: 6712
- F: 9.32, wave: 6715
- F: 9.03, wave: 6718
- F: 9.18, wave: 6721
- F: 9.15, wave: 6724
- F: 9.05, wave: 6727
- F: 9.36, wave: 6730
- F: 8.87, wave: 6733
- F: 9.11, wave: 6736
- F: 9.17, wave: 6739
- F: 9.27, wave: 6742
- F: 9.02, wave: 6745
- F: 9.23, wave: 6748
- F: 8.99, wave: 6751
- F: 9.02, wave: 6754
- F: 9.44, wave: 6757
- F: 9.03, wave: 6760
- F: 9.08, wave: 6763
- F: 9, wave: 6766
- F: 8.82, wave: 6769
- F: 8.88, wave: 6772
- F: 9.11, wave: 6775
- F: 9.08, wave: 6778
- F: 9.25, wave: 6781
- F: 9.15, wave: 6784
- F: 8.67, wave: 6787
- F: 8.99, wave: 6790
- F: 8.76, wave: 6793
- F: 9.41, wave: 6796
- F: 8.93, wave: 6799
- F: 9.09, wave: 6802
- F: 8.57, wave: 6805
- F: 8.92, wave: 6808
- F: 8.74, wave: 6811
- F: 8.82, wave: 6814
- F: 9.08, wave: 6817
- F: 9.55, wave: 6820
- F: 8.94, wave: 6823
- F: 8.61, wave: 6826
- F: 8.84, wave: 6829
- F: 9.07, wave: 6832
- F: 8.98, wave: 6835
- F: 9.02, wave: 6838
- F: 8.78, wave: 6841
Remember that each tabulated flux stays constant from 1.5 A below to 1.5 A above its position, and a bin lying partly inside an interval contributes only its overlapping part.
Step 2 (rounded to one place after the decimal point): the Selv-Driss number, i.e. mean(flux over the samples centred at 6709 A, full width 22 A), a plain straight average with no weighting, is 9.3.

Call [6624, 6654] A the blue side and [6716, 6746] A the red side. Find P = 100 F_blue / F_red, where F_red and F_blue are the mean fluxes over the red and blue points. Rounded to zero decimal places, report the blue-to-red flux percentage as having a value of 102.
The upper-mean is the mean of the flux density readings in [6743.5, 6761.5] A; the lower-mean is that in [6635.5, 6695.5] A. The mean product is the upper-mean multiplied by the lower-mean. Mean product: 85.1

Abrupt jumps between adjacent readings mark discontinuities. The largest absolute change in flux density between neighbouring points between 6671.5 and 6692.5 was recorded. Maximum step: 0.490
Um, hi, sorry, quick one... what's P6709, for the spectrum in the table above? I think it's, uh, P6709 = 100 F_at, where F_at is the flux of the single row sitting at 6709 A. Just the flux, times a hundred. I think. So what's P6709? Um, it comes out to 957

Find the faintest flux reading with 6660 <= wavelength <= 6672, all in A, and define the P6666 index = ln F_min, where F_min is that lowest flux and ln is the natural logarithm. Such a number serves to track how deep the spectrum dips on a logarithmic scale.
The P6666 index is 2.197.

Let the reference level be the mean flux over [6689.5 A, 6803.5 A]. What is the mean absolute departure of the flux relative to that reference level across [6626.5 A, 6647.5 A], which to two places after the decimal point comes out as 0.17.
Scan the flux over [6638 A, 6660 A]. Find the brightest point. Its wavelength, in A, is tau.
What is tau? 6652 A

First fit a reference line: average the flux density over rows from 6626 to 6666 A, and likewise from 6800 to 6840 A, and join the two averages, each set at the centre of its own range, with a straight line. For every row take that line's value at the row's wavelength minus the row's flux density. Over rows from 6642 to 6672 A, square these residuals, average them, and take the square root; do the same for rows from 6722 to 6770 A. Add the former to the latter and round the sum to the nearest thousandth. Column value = 0.396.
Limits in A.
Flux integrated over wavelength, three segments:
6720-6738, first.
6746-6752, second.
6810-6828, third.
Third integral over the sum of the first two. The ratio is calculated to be 0.74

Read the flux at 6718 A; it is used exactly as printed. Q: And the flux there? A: 9.03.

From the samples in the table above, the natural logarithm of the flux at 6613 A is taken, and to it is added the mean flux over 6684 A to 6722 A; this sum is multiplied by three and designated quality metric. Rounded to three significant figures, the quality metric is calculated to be 34.8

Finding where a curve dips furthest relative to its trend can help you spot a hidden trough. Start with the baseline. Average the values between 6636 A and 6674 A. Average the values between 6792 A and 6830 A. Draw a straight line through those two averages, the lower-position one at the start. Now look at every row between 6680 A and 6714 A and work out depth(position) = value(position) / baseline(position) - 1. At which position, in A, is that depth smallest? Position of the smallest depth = 6706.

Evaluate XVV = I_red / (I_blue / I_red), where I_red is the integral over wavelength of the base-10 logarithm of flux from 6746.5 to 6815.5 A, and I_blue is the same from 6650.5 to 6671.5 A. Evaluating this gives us 212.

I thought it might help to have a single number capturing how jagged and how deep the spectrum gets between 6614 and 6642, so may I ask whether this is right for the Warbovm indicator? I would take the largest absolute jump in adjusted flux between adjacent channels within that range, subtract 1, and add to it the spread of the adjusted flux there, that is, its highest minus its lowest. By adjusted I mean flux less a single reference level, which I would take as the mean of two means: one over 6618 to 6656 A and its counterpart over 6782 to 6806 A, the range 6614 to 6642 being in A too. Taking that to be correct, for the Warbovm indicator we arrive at 0.71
